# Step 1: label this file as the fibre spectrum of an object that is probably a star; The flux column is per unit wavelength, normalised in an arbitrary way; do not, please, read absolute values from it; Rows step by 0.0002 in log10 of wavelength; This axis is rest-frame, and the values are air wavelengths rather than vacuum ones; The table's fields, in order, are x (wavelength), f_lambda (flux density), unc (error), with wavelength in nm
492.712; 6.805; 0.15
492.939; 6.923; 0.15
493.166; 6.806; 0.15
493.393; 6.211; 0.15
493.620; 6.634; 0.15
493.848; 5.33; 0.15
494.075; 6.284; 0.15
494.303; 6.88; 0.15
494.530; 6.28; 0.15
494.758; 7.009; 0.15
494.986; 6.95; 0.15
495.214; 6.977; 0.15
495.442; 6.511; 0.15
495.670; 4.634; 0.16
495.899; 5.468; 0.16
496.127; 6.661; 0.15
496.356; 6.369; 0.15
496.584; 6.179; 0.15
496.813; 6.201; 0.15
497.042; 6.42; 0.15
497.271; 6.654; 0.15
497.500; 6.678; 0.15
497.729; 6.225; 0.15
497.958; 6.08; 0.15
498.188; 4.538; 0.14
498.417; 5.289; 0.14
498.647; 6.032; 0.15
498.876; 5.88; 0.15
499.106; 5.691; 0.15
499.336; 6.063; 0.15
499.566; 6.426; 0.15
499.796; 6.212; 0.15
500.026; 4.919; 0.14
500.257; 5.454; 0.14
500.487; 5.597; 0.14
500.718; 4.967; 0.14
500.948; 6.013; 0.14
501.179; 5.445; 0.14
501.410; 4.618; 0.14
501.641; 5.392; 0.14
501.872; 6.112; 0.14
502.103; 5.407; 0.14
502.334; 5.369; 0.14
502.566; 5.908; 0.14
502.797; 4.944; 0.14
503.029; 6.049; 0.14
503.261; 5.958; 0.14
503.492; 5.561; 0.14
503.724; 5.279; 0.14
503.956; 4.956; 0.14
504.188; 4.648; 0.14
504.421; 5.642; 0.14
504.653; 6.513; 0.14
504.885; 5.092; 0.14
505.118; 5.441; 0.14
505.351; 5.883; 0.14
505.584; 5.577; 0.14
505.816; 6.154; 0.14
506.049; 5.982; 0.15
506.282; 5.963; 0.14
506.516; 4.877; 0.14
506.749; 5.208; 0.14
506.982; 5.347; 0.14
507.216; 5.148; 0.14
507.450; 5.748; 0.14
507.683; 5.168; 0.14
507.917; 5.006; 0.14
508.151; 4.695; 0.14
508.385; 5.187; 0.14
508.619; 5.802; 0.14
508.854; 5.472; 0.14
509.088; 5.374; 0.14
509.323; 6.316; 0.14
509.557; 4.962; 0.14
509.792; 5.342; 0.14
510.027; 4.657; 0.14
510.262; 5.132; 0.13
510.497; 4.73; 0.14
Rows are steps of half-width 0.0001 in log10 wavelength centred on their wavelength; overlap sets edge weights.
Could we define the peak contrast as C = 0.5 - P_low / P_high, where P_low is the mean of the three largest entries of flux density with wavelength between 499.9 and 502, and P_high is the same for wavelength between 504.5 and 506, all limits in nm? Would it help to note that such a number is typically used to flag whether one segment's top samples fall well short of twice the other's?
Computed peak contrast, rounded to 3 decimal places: -0.455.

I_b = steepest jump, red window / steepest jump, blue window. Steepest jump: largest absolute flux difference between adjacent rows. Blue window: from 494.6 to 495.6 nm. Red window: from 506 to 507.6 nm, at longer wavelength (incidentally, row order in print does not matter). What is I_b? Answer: 2.33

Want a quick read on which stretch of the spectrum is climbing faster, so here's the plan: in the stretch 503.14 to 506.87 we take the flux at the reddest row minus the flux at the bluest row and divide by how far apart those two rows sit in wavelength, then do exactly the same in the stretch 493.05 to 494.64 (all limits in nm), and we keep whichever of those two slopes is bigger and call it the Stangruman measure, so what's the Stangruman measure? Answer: -0.22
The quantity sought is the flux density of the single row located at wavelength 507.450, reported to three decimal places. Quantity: 5.748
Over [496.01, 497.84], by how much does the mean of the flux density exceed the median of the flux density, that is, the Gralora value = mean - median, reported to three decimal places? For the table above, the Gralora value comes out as 0.029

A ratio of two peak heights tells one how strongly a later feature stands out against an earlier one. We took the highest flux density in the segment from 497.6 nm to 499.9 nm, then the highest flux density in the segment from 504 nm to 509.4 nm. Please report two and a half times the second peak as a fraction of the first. 2.53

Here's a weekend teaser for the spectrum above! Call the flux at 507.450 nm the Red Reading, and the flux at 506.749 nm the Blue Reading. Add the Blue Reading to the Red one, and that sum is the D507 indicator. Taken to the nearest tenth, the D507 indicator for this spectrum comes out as 11.0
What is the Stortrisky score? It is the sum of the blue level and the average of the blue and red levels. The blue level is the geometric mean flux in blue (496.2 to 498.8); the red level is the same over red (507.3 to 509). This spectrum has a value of 11.7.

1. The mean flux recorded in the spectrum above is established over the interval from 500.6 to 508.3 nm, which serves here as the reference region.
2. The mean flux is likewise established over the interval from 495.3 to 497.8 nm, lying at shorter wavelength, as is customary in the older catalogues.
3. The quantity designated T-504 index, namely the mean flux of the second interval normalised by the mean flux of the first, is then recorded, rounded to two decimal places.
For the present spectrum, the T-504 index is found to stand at 1.13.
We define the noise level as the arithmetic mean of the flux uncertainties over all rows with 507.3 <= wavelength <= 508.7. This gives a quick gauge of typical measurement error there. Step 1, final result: 0.140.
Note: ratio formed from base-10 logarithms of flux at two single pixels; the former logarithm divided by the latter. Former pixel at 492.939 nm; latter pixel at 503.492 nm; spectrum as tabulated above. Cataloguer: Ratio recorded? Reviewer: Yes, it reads 1.13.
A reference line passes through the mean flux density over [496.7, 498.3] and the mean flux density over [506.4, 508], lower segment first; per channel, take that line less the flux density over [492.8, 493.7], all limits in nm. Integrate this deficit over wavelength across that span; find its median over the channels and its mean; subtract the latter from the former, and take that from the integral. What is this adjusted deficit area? -0.04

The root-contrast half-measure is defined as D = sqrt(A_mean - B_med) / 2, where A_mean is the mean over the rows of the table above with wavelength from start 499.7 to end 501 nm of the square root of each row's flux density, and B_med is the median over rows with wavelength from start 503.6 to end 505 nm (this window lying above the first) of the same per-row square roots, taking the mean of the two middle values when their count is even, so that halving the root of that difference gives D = 0.13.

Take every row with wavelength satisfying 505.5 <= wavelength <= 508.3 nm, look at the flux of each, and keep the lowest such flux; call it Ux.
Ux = 4.695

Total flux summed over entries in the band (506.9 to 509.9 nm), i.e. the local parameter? 70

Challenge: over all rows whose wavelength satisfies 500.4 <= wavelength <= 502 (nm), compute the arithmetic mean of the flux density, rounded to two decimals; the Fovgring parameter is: 5.45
